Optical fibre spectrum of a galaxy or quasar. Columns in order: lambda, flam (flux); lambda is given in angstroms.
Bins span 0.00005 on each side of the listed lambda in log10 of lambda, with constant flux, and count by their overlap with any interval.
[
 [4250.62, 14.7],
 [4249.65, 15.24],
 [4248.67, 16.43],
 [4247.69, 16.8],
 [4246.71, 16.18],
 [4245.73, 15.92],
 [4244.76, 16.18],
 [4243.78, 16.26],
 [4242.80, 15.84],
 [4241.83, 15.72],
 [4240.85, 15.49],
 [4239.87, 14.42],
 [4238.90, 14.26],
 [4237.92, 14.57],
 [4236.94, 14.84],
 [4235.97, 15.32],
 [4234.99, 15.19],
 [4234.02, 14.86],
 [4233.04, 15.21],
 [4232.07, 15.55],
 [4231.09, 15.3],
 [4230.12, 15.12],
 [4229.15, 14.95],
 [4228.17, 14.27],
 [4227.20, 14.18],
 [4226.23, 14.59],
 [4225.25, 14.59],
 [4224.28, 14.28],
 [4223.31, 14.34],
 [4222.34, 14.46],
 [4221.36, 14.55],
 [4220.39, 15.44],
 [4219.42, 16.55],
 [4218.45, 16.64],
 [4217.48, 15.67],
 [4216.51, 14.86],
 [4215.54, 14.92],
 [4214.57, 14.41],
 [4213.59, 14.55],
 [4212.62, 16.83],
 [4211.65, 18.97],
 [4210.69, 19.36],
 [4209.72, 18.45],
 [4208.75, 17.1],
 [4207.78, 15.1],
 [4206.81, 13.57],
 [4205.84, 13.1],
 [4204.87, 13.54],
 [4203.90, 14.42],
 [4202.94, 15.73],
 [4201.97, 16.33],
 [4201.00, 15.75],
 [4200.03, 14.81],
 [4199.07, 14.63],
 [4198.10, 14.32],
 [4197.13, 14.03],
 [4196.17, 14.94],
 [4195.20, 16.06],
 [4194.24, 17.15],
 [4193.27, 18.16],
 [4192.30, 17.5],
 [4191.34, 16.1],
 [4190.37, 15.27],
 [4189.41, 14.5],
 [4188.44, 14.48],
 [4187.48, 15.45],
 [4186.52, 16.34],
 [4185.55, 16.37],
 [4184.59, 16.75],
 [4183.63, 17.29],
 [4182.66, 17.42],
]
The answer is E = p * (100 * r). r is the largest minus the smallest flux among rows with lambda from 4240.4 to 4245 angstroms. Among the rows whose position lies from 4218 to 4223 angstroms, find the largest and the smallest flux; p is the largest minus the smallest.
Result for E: 168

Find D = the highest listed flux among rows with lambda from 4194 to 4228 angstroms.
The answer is 19.36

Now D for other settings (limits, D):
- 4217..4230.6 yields 16.64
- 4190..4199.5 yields 18.16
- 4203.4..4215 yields 19.36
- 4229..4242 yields 15.72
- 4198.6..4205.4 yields 16.33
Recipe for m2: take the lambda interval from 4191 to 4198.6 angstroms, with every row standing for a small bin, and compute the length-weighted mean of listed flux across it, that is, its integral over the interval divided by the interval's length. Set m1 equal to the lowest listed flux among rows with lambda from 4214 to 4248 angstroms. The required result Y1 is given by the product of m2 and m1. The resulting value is 227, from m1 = 14.18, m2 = 16.0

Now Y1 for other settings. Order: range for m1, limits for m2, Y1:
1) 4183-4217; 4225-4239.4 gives 195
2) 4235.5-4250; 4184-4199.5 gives 225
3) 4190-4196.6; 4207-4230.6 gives 233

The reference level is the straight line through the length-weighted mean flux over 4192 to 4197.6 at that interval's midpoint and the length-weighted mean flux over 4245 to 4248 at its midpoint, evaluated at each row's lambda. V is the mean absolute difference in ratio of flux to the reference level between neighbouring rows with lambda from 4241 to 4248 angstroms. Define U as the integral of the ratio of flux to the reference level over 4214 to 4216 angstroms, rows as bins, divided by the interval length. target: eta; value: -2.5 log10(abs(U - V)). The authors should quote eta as 0.14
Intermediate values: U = 0.90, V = 0.018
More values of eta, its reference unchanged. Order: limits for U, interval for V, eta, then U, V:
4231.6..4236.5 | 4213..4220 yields 0.10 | 0.94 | 0.026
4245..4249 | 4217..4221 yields 0.05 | 1.00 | 0.044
